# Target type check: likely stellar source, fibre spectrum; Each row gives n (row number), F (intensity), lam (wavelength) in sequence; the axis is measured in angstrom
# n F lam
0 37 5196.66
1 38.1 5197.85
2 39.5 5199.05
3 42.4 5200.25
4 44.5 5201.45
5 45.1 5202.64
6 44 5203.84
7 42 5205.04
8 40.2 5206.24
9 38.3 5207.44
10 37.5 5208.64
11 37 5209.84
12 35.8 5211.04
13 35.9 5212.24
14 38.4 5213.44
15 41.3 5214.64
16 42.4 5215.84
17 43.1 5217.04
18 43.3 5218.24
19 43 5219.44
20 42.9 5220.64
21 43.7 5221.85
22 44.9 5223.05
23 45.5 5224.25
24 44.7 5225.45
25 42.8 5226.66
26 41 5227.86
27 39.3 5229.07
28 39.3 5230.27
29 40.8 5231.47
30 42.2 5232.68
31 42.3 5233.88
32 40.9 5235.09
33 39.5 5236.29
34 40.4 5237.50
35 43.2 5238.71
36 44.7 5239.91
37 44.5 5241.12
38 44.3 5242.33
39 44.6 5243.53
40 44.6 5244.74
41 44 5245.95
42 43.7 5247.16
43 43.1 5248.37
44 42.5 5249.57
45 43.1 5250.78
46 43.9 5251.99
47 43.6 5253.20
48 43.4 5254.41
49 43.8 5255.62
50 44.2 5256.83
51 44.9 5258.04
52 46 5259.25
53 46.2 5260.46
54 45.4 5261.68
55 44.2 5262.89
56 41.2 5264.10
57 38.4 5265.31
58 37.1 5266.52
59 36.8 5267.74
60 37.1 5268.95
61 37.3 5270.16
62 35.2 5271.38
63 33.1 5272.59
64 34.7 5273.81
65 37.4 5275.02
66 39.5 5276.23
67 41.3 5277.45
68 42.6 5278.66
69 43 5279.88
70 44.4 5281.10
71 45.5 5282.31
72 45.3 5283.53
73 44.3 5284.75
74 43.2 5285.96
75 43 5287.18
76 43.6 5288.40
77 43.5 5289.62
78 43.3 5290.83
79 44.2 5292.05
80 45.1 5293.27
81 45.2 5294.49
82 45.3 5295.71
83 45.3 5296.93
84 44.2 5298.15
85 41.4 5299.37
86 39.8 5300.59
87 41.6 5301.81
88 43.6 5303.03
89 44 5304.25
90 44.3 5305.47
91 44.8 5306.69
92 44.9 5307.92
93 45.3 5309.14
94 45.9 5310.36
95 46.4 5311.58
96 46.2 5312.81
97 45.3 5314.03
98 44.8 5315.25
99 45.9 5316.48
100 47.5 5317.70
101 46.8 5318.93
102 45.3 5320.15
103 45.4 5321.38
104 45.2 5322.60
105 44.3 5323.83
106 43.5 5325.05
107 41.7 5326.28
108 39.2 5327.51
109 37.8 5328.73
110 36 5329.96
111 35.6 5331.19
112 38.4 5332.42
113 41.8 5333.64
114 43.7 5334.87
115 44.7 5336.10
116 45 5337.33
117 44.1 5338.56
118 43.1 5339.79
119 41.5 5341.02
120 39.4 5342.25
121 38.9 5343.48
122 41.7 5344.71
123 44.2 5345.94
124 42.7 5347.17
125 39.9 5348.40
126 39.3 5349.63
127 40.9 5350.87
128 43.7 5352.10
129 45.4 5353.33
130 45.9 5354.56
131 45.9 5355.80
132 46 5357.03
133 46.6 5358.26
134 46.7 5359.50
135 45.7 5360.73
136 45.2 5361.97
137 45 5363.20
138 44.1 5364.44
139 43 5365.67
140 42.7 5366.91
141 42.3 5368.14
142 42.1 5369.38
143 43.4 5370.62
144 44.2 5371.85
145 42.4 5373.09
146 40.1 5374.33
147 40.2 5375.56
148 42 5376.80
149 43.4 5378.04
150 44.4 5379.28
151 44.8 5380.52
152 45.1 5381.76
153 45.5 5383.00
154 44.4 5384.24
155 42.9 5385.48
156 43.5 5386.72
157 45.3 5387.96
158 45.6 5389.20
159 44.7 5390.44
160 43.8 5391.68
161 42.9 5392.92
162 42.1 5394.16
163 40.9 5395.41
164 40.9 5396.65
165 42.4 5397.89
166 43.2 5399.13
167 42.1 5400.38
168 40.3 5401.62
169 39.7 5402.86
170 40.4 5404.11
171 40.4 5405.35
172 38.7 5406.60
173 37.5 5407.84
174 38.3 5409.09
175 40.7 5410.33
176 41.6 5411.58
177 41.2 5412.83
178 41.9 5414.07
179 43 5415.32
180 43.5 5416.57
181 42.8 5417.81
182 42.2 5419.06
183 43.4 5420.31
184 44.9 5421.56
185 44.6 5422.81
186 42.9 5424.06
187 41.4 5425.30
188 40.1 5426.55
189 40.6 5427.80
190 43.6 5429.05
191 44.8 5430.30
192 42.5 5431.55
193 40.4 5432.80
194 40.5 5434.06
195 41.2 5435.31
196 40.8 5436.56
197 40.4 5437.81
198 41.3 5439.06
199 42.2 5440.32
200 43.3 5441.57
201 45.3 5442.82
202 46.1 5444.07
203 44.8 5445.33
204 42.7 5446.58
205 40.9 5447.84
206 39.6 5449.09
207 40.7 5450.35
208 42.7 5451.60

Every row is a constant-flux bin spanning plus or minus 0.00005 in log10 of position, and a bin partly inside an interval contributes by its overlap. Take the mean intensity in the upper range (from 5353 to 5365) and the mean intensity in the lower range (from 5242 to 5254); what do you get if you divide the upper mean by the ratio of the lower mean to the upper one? 47.6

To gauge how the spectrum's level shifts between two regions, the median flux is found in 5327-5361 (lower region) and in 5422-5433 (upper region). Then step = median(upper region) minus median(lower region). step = -0.4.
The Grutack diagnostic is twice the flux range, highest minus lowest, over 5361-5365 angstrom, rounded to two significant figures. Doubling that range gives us 2.2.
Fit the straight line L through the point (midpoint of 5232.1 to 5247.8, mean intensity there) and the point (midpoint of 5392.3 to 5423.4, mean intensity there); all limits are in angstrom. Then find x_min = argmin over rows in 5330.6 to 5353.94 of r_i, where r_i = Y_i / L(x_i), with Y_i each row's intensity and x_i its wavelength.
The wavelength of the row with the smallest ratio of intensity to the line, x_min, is 5331.19 angstrom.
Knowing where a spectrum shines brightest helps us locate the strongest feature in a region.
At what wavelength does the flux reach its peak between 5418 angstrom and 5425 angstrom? 5421.56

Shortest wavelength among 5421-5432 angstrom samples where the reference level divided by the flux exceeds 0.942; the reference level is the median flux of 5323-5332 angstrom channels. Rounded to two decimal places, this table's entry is 5425.30 angstrom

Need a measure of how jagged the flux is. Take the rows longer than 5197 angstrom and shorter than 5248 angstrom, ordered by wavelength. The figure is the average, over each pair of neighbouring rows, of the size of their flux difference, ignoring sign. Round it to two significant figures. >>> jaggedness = 1.1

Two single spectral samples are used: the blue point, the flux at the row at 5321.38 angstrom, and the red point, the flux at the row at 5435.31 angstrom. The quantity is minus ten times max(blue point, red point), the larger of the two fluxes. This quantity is -454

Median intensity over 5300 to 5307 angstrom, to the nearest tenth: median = 43.8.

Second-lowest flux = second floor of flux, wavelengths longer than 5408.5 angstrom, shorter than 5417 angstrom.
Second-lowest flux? 40.7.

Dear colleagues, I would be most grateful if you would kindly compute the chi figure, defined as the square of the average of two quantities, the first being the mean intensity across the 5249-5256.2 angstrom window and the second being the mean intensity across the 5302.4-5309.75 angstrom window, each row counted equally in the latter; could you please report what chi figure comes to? 1930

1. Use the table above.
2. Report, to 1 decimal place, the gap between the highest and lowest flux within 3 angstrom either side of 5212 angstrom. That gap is 5.5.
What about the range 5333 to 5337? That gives 2.9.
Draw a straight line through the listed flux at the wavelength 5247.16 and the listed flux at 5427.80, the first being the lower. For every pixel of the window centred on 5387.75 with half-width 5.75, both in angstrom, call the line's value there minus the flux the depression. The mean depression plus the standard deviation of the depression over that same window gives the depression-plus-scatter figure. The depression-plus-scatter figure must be -2.0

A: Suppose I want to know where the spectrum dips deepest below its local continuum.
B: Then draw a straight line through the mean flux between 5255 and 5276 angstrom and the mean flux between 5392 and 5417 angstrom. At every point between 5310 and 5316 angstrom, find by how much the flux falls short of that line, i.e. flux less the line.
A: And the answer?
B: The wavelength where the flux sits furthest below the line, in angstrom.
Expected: 5315.25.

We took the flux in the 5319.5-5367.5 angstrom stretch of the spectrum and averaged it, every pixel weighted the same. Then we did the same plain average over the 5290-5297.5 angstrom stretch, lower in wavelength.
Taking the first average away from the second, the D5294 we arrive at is 1.9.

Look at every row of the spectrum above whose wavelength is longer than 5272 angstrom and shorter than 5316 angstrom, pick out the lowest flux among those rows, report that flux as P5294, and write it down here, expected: 33.1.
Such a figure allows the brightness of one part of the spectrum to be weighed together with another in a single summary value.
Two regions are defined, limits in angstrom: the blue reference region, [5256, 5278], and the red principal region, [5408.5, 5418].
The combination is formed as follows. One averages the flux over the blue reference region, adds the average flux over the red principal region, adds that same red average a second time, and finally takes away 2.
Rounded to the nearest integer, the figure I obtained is 121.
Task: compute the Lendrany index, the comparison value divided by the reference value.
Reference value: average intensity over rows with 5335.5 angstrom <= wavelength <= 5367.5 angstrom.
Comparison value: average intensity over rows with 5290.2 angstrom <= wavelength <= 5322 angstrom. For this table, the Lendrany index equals 1.03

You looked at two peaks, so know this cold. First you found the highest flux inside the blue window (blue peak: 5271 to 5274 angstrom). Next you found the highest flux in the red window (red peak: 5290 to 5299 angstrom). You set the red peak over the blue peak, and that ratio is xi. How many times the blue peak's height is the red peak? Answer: 1.29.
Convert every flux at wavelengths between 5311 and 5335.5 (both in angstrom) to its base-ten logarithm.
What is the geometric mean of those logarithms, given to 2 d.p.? 1.63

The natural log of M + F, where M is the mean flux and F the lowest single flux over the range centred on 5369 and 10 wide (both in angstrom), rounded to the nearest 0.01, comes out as 4.44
